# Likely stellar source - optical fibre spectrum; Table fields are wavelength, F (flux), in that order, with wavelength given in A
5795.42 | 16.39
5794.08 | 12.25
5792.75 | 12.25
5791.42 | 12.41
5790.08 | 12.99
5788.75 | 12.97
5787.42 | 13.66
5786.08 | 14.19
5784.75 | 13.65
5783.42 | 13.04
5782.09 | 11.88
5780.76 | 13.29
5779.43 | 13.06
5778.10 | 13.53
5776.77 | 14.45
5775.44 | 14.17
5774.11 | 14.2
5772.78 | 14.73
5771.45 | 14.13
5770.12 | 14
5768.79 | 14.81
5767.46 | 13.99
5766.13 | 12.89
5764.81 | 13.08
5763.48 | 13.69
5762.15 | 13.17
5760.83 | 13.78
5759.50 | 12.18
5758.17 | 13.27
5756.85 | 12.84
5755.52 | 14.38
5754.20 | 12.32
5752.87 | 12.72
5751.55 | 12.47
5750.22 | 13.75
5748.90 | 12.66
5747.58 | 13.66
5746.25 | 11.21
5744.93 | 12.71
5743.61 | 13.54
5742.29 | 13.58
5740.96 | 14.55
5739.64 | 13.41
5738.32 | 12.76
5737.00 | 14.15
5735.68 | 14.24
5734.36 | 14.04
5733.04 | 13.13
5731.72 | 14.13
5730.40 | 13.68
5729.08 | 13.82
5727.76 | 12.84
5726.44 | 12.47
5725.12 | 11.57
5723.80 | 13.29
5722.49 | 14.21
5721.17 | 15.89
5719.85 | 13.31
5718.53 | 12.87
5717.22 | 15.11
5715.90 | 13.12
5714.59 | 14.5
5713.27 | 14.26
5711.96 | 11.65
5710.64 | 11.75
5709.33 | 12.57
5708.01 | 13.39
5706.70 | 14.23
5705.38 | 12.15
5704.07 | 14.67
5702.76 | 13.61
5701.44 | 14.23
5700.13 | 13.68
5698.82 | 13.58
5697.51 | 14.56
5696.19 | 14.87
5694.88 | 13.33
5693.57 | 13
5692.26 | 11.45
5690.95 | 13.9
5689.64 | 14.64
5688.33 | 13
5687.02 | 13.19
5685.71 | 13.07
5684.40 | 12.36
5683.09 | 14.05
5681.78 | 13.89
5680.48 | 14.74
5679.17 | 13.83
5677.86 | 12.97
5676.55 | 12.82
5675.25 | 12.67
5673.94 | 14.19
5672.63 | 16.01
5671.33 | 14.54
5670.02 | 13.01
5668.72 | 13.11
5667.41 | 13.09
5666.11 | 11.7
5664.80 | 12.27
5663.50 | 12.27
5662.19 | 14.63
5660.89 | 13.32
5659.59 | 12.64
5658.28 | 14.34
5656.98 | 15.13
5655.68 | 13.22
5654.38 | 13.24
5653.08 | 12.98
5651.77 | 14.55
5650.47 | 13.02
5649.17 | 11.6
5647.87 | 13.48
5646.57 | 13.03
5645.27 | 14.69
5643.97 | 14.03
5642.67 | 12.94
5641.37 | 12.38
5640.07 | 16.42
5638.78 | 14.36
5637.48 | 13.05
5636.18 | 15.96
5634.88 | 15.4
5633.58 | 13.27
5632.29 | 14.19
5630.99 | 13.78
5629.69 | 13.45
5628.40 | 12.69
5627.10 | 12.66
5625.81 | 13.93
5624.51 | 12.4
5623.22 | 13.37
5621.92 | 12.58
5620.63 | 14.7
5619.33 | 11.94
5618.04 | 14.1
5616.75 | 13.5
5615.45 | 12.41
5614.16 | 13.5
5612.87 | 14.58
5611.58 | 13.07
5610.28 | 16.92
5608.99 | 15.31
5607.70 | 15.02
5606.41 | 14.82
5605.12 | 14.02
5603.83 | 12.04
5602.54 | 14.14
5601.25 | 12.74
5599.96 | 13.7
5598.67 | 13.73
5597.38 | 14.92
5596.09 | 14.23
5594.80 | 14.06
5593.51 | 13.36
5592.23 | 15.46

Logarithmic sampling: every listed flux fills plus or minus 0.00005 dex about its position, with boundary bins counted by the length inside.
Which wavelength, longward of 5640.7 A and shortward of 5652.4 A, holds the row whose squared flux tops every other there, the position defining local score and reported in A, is 5645.27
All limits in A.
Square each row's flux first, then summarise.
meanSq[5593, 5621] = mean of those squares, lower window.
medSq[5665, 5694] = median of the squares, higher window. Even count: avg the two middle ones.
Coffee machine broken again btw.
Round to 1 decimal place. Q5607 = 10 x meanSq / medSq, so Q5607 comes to 11.4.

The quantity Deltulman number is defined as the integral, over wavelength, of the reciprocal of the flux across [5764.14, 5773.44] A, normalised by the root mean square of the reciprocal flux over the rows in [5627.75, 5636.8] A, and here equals 9.3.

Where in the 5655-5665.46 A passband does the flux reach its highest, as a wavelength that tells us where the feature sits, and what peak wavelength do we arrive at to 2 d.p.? 5656.98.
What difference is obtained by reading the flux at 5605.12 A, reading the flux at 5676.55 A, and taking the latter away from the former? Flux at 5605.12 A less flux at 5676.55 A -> 1.2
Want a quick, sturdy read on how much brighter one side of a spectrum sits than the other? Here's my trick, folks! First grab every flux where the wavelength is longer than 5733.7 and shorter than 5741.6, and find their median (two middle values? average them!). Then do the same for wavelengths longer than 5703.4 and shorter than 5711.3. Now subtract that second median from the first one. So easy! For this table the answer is 1.1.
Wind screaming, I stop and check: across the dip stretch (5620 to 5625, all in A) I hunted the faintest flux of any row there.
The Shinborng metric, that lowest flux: 12.4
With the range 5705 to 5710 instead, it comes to 12.15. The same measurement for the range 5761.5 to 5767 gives 12.89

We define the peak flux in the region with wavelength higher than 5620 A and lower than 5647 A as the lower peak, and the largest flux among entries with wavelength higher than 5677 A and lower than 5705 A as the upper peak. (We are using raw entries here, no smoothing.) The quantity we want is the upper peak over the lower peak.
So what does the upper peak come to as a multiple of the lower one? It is 0.91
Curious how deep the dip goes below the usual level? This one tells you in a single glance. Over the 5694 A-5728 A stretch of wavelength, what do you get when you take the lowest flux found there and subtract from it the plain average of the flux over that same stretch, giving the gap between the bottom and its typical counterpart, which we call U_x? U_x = -2.0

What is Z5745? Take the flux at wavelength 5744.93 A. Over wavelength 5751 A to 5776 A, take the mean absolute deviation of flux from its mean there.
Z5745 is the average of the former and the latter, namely 6.71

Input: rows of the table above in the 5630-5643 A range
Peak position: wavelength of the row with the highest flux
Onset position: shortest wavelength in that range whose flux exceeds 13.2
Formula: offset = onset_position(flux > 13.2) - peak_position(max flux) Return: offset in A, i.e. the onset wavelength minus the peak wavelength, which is -9.1 A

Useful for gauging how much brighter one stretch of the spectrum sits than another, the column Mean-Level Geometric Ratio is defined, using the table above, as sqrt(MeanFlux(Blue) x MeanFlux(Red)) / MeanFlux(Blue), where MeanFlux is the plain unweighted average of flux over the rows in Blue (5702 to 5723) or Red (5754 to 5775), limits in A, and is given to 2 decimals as 1.00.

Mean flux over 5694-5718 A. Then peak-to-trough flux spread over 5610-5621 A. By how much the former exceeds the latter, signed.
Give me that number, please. 8.6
